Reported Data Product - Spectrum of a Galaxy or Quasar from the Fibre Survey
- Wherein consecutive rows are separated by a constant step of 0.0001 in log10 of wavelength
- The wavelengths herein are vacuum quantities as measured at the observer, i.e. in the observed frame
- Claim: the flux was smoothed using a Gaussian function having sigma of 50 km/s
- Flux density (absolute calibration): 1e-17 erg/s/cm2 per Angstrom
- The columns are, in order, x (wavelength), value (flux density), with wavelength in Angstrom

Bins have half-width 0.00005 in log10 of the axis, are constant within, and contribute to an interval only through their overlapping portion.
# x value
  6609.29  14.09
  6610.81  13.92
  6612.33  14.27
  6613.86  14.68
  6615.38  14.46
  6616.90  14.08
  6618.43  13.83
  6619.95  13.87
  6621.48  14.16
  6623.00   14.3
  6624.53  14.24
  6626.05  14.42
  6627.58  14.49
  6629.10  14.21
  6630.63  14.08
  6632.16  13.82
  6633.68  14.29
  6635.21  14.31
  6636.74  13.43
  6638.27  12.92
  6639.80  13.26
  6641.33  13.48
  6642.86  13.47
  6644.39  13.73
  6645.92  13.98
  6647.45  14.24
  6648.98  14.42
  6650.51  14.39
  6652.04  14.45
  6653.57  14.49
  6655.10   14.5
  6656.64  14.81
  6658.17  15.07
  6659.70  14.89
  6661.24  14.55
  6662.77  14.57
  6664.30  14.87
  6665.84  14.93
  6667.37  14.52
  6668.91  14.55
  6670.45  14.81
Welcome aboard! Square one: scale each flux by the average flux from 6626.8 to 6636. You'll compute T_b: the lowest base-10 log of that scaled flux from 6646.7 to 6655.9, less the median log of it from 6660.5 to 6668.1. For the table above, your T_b -0.010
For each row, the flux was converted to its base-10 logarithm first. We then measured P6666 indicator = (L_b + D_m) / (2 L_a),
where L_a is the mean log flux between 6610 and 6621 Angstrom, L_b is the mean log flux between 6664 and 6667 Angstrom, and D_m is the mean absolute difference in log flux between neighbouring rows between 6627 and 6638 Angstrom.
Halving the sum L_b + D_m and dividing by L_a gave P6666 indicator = 0.514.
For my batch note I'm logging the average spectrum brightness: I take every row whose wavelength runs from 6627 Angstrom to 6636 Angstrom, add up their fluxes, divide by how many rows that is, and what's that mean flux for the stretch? 14.2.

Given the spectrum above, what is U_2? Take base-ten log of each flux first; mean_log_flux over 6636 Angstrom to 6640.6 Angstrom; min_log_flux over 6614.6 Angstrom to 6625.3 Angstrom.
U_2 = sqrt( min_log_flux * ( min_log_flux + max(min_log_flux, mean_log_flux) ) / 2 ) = 1.14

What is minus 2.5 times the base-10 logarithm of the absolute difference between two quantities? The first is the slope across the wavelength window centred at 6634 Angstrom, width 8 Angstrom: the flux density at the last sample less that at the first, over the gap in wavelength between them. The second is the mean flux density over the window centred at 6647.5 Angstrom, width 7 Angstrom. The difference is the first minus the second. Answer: -2.89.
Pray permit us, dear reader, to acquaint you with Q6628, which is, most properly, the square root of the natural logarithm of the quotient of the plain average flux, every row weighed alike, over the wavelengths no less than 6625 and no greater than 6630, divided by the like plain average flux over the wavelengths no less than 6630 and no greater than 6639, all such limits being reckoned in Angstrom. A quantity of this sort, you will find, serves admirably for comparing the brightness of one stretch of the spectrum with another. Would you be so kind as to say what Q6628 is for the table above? 0.200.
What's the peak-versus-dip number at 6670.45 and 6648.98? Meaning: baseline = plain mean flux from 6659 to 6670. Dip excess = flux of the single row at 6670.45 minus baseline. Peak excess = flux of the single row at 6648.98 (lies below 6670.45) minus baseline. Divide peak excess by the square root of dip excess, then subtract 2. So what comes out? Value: -2.8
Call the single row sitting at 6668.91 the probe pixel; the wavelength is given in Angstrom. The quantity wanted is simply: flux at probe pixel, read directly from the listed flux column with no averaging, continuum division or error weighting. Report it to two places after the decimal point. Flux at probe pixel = 14.55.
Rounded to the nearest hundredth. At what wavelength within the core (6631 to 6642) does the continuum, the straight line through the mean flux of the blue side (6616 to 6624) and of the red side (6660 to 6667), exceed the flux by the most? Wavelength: 6638.27 Angstrom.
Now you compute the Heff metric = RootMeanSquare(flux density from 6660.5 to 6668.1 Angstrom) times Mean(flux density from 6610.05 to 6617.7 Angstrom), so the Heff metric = 210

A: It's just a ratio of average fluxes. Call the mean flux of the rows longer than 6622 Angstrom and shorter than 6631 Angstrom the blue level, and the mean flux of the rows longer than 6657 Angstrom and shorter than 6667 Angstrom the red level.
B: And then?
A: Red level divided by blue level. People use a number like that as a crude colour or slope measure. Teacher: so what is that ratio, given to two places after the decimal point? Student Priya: 1.04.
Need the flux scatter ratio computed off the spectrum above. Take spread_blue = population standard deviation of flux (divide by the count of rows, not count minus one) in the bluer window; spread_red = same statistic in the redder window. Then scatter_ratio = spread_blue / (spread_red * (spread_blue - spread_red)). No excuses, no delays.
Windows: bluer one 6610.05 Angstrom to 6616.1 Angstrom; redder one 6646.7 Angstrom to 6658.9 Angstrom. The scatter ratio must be 37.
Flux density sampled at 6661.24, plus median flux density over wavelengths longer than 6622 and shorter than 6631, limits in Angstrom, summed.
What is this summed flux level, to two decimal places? 28.82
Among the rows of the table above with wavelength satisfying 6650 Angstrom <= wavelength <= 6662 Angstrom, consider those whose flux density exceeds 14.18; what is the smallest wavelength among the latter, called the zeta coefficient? 6650.51 Angstrom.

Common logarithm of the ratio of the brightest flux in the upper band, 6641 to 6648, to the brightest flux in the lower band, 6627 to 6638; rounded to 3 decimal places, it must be -0.008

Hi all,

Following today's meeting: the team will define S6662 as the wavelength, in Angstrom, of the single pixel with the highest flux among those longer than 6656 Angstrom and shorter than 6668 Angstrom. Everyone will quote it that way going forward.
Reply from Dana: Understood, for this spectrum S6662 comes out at 6658.17 Angstrom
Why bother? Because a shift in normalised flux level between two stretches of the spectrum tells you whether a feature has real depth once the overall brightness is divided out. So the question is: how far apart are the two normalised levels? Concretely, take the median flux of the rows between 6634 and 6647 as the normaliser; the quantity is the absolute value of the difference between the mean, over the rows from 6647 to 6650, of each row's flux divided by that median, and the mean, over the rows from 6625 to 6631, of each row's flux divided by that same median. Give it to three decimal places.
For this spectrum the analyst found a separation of 0.002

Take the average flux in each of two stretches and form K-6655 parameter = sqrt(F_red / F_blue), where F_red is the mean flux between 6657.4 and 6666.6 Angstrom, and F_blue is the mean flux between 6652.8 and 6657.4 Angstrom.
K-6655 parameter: 1.01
